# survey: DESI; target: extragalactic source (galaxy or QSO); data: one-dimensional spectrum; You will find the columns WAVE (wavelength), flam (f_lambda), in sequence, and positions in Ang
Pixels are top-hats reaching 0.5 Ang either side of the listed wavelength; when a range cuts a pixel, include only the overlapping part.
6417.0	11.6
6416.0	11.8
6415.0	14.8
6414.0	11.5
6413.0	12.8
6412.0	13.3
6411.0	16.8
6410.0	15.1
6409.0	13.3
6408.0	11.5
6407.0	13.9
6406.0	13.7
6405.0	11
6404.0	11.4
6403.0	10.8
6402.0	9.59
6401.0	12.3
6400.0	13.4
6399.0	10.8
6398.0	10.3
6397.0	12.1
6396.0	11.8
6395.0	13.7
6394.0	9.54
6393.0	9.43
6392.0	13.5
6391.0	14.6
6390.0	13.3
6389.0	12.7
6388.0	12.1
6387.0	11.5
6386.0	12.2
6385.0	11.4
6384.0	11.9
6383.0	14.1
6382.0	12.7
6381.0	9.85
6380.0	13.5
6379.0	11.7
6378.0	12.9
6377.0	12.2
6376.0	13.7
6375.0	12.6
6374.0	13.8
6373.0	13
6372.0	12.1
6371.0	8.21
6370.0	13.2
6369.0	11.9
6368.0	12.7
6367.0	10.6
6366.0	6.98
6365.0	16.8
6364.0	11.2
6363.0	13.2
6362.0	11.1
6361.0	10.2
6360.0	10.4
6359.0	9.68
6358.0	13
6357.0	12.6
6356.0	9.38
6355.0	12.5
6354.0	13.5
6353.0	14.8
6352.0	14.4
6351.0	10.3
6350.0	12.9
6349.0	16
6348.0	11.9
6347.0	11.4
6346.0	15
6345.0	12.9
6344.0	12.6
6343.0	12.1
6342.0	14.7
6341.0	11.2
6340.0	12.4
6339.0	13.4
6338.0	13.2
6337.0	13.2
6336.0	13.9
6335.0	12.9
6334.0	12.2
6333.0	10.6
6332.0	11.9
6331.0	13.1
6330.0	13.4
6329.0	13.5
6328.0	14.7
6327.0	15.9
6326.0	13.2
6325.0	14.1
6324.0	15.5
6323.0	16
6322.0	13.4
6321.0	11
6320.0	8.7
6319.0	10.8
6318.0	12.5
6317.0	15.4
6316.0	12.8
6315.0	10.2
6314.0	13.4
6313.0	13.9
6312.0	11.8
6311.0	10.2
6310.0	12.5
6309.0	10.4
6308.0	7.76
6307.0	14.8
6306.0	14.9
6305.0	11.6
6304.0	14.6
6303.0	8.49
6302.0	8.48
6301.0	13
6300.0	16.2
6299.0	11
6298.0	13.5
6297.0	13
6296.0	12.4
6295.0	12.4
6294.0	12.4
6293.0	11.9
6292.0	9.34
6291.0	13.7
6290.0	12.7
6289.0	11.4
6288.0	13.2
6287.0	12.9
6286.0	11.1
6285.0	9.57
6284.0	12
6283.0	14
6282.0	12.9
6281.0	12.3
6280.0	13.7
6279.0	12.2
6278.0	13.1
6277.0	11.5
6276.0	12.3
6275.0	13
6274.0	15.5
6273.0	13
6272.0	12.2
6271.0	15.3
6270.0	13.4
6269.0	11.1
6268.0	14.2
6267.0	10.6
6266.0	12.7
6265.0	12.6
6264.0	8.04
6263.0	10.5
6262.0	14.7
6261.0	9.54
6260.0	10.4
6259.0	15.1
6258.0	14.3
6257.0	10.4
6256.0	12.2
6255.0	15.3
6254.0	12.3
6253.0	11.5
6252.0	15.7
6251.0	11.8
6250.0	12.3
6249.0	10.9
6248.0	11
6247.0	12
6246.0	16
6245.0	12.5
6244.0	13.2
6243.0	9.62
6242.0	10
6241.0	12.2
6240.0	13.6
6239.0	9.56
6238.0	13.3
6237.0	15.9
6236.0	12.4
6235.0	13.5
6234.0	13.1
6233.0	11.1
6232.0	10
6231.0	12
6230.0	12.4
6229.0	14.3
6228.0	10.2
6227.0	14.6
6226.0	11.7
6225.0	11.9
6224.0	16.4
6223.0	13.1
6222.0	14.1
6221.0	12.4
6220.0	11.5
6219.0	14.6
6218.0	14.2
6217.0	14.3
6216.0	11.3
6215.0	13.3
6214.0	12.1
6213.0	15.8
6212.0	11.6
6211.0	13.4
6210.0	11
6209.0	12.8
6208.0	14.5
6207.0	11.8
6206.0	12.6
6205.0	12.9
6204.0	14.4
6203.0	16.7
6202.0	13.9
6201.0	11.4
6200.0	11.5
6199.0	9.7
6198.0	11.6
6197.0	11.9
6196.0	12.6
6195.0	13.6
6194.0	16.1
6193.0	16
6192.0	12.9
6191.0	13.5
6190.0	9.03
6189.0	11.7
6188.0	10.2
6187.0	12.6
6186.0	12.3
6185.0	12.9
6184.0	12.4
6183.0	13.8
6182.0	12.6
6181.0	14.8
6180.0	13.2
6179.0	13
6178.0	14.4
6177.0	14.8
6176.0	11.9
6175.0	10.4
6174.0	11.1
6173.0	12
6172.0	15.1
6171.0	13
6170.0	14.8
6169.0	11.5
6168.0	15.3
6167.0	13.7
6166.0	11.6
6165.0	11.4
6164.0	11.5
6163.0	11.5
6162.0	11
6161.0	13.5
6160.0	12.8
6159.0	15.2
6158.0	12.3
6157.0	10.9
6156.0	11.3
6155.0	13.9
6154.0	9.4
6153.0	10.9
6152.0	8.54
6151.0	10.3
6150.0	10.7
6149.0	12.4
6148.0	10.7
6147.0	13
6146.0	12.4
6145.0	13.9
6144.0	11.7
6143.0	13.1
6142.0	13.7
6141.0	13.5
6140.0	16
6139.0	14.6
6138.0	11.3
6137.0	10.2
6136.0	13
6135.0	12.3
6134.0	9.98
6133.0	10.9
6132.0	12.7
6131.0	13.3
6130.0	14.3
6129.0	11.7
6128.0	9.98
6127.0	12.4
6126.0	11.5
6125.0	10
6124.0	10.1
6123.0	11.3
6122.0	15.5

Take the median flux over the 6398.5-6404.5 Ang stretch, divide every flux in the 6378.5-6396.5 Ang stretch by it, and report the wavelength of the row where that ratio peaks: 6391.0 Ang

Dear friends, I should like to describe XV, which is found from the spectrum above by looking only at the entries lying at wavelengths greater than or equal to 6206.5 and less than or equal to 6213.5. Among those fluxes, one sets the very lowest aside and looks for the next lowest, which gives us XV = 11.6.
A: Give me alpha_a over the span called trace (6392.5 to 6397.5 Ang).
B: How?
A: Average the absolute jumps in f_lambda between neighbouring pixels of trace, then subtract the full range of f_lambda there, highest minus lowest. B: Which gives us -2.65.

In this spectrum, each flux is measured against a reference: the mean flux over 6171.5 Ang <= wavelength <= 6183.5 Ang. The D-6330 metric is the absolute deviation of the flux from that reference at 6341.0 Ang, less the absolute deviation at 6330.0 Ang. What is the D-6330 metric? 1.6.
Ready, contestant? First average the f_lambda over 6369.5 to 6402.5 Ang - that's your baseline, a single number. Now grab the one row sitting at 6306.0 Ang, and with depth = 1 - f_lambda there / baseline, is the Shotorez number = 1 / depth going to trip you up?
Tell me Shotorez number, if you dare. -4.3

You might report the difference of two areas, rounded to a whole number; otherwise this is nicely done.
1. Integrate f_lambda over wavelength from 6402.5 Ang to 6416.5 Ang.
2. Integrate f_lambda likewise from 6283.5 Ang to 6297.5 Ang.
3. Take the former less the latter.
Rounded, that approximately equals 14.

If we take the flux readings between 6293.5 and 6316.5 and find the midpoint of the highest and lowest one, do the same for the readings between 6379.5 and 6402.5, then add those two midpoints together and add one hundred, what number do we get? 124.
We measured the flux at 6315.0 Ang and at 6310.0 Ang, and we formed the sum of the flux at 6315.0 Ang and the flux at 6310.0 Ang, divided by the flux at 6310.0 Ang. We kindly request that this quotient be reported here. 1.8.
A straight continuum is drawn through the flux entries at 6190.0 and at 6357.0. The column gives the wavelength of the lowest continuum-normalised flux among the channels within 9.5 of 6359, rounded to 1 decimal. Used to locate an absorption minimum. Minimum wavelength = 6366.0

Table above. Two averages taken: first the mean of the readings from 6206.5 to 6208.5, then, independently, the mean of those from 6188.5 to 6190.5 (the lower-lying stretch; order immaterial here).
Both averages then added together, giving 23.5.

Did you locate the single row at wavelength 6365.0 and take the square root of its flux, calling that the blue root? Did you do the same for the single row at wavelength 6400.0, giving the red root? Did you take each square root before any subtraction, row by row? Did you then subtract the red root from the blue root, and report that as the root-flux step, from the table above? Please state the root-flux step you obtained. 0.44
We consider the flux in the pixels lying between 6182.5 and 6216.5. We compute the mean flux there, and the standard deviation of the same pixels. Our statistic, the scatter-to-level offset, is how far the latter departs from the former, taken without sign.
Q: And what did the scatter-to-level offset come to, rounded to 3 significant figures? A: 11.0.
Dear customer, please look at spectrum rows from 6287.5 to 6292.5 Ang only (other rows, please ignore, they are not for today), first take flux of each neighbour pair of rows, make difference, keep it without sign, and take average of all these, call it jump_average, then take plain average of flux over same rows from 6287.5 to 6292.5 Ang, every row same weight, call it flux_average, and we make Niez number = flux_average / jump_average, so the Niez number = 5.7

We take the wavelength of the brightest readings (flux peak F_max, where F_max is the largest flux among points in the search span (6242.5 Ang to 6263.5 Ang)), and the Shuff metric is 6246.0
